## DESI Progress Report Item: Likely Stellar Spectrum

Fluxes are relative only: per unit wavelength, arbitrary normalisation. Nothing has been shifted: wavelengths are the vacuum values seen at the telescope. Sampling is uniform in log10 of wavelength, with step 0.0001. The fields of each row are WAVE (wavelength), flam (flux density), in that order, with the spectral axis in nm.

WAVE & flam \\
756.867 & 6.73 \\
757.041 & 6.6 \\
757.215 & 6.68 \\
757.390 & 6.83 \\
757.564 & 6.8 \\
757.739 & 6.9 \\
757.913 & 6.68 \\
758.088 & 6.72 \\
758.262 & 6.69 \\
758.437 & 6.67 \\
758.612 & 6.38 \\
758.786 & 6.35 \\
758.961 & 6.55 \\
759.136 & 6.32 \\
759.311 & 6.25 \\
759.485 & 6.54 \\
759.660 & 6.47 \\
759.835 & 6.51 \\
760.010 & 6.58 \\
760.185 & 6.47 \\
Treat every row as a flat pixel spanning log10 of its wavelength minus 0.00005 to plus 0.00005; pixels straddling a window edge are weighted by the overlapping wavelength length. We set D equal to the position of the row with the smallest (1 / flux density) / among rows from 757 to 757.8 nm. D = 757.739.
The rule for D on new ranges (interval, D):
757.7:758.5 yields 757.739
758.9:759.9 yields 758.961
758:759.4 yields 758.088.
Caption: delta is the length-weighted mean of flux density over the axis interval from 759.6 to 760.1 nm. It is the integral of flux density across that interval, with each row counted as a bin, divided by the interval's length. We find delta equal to 6.5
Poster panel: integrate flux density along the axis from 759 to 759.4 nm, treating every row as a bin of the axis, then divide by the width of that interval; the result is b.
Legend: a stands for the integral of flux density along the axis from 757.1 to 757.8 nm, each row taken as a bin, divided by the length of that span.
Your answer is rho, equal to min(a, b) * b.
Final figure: 40.0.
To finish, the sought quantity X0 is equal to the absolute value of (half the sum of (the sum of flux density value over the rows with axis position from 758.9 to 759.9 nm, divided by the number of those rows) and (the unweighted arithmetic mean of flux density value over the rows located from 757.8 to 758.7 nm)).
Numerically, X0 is 6.53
